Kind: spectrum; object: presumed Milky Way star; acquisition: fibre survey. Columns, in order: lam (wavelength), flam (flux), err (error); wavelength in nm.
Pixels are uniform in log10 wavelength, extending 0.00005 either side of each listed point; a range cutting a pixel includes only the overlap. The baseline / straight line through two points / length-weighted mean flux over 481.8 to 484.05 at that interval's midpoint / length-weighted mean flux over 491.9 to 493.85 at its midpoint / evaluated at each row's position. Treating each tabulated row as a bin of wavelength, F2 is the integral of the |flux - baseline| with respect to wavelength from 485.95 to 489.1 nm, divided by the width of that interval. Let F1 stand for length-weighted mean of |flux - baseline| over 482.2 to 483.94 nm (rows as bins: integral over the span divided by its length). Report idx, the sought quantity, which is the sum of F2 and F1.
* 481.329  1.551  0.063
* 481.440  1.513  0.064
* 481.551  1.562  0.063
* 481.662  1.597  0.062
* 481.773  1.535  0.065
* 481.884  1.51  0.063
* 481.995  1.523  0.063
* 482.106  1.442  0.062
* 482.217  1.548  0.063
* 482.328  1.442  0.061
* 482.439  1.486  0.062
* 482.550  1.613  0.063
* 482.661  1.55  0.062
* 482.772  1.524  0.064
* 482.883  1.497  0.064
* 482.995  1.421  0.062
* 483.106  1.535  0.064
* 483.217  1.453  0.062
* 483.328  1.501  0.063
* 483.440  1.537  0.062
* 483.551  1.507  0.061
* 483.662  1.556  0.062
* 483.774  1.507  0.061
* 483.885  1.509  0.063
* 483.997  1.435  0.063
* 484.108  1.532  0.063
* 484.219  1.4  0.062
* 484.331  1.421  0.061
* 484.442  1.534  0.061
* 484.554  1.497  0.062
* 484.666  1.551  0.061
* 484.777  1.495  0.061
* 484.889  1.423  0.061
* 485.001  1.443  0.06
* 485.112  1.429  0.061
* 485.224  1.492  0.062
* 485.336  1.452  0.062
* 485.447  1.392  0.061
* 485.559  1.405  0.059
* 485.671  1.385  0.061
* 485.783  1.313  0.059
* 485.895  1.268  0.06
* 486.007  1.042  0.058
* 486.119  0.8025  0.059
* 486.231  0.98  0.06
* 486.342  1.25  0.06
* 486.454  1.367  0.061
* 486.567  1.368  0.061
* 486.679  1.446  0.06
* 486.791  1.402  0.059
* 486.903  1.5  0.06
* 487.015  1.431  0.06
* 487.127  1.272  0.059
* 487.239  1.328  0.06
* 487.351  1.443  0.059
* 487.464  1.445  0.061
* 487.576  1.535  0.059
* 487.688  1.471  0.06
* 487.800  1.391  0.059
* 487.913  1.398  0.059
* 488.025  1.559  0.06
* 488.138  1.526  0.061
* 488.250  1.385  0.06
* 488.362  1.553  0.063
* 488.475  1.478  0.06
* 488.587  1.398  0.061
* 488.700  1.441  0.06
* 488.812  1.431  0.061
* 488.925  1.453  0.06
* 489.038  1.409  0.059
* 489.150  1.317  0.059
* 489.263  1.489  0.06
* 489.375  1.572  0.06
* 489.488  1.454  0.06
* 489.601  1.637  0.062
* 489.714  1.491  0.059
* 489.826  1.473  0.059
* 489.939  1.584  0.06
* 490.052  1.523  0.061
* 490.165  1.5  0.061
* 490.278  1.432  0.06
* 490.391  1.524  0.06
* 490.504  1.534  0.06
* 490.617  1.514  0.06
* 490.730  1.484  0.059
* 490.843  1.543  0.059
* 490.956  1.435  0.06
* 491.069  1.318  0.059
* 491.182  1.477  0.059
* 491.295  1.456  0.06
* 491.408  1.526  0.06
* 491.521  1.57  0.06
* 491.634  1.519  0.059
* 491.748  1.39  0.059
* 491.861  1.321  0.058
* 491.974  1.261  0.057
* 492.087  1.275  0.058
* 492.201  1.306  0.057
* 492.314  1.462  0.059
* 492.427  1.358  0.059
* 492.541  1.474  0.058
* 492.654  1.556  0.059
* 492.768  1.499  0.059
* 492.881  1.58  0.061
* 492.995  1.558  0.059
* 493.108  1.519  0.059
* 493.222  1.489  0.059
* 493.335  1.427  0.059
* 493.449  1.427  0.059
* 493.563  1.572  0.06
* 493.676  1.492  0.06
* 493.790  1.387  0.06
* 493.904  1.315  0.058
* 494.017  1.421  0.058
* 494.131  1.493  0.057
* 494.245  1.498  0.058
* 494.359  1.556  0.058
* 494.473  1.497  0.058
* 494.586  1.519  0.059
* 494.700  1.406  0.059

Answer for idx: 0.16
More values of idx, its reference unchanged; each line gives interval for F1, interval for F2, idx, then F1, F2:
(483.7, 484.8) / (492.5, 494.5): 0.11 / 0.04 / 0.069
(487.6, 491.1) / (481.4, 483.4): 0.10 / 0.06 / 0.040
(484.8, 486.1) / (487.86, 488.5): 0.20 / 0.14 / 0.067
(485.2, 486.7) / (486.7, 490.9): 0.28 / 0.21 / 0.064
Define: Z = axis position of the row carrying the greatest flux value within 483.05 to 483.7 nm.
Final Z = 483.662 nm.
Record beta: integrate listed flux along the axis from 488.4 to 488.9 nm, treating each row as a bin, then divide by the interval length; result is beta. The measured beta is 1.44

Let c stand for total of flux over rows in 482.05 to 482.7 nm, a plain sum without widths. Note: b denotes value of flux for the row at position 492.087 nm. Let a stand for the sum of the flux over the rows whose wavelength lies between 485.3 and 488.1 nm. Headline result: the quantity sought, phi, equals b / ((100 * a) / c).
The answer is 0.003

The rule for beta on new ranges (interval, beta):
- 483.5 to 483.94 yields 1.52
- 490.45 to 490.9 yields 1.52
